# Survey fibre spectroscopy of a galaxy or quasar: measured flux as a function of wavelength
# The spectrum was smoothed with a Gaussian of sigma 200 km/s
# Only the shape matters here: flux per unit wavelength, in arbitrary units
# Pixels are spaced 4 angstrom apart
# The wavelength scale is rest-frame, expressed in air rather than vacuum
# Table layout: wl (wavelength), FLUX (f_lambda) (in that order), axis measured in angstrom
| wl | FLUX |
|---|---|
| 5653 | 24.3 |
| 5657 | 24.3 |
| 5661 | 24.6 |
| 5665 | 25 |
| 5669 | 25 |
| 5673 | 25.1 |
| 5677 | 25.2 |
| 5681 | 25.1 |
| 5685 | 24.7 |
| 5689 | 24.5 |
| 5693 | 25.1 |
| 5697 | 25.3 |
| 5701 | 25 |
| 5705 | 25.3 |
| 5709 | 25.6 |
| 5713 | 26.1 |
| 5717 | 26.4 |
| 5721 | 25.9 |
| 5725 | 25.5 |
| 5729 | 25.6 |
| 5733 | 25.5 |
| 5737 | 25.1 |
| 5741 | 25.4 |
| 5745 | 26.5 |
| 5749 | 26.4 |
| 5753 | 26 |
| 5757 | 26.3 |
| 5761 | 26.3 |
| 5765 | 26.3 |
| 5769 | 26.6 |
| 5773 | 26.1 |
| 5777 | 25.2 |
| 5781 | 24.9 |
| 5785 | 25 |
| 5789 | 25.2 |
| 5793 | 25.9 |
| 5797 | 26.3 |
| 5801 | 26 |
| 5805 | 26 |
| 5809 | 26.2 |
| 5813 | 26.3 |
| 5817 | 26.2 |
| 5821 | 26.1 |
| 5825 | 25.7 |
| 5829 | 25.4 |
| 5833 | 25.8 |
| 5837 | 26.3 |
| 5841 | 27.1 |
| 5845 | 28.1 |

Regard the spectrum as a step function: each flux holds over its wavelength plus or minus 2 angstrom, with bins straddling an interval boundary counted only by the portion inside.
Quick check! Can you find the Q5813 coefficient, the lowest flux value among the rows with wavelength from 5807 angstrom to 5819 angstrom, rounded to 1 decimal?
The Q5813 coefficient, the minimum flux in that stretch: 26.2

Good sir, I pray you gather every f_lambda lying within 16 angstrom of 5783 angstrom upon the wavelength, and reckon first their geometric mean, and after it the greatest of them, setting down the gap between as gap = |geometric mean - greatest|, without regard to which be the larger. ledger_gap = 1.0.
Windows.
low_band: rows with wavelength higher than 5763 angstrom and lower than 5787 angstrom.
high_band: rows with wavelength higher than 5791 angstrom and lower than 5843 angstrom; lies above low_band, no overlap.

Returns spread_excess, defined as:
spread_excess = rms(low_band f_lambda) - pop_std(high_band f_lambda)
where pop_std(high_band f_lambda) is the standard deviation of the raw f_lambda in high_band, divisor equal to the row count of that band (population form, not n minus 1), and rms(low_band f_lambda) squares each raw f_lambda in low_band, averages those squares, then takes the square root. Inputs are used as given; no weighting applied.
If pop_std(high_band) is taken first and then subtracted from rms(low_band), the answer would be 25.31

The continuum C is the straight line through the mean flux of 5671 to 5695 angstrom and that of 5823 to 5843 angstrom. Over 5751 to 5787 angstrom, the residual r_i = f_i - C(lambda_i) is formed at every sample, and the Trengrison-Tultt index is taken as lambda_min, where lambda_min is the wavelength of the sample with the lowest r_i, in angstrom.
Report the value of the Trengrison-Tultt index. 5781 angstrom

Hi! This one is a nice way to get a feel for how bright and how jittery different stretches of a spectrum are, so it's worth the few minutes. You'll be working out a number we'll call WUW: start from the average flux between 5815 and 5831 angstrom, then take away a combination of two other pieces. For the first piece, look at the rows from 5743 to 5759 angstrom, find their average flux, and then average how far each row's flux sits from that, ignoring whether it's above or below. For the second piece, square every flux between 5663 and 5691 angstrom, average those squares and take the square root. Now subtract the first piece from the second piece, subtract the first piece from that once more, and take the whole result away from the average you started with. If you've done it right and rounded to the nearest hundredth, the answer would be 1.21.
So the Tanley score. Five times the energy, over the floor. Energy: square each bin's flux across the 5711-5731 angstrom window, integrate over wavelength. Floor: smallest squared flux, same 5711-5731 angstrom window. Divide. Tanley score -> 103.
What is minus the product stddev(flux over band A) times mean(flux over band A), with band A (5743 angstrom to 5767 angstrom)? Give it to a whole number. -4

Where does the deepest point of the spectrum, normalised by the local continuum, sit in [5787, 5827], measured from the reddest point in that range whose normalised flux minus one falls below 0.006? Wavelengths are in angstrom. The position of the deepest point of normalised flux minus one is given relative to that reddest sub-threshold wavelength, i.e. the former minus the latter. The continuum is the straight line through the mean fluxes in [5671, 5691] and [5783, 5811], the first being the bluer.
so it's -36 angstrom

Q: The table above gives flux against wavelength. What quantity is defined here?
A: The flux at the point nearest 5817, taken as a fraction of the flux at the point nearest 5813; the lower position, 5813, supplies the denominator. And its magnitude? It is 1.00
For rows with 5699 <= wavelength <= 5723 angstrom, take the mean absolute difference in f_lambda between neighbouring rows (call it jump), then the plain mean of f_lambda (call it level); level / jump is 68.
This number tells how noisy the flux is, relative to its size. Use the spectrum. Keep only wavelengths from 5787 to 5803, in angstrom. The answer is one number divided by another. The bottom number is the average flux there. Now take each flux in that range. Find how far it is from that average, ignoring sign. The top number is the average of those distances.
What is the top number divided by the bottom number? 0.0126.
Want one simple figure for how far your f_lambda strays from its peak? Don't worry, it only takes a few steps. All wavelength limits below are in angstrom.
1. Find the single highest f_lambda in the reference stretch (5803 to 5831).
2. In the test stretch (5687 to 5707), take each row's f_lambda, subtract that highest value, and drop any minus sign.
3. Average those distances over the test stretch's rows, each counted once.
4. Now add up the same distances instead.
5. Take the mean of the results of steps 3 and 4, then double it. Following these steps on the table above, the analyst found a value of 8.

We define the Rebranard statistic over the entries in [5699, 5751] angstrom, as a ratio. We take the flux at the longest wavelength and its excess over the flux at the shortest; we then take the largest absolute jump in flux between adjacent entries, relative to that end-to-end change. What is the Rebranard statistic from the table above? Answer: 1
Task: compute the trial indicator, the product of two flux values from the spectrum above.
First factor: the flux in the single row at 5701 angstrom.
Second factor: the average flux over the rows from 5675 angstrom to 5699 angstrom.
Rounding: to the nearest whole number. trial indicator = 625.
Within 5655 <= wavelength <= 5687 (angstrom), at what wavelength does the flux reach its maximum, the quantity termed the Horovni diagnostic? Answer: 5677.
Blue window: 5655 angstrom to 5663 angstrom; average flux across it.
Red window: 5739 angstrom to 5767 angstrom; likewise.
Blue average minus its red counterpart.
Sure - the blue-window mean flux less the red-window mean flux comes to -1.72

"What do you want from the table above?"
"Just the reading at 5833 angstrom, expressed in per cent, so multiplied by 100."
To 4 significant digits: 2580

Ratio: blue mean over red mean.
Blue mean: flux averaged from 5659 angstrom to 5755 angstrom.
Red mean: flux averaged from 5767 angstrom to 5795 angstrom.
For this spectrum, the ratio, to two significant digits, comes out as 0.99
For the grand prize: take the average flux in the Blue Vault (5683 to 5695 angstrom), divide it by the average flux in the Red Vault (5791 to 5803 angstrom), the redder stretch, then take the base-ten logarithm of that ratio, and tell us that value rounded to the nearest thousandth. -0.022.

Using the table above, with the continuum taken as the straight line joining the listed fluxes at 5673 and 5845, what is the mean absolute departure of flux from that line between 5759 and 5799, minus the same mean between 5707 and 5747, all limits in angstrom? 0.69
